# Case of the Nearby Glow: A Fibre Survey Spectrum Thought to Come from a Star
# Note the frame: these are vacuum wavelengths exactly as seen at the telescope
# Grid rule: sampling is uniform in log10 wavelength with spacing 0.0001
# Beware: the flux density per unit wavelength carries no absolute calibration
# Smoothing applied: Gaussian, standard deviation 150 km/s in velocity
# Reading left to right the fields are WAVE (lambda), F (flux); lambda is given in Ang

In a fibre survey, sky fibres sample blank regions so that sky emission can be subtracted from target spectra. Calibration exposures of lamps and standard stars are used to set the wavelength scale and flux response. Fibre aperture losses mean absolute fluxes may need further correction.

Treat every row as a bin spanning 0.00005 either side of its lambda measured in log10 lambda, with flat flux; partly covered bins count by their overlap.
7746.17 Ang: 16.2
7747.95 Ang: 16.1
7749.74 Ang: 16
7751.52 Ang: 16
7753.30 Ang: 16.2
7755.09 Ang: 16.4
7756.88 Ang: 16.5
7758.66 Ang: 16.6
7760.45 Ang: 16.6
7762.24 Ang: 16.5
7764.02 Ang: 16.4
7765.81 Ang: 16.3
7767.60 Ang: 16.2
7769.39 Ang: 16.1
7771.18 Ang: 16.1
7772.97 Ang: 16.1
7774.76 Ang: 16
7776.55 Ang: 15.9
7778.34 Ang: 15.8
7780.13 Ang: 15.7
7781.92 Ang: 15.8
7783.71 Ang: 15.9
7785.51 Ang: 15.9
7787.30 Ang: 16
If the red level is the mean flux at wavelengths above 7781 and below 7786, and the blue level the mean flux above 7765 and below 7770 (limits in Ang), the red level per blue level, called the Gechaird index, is 0.979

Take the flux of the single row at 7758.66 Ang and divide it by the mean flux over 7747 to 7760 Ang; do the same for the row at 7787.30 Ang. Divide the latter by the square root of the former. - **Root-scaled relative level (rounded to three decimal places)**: 0.974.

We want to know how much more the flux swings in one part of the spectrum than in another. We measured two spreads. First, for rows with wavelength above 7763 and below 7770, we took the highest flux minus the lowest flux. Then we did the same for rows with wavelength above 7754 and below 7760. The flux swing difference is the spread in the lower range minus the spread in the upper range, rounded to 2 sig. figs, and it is -0.10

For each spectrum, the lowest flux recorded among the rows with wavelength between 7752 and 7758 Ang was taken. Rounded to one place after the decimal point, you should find 16.2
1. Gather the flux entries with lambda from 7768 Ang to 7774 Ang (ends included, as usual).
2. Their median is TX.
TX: 16.1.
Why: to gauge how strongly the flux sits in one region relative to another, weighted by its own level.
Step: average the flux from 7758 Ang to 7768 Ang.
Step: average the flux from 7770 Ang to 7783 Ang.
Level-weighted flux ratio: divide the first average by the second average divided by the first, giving 17.0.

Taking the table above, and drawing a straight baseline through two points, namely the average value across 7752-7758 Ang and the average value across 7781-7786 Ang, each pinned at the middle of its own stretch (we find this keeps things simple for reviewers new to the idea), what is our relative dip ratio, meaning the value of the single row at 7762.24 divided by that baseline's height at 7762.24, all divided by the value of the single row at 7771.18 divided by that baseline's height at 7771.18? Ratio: 1.01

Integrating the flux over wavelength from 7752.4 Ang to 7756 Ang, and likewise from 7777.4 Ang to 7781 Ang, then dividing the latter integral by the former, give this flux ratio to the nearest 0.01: 0.97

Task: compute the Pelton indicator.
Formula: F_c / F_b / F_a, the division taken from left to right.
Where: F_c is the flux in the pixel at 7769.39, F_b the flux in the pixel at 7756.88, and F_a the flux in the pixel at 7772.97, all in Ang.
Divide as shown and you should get 0.061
